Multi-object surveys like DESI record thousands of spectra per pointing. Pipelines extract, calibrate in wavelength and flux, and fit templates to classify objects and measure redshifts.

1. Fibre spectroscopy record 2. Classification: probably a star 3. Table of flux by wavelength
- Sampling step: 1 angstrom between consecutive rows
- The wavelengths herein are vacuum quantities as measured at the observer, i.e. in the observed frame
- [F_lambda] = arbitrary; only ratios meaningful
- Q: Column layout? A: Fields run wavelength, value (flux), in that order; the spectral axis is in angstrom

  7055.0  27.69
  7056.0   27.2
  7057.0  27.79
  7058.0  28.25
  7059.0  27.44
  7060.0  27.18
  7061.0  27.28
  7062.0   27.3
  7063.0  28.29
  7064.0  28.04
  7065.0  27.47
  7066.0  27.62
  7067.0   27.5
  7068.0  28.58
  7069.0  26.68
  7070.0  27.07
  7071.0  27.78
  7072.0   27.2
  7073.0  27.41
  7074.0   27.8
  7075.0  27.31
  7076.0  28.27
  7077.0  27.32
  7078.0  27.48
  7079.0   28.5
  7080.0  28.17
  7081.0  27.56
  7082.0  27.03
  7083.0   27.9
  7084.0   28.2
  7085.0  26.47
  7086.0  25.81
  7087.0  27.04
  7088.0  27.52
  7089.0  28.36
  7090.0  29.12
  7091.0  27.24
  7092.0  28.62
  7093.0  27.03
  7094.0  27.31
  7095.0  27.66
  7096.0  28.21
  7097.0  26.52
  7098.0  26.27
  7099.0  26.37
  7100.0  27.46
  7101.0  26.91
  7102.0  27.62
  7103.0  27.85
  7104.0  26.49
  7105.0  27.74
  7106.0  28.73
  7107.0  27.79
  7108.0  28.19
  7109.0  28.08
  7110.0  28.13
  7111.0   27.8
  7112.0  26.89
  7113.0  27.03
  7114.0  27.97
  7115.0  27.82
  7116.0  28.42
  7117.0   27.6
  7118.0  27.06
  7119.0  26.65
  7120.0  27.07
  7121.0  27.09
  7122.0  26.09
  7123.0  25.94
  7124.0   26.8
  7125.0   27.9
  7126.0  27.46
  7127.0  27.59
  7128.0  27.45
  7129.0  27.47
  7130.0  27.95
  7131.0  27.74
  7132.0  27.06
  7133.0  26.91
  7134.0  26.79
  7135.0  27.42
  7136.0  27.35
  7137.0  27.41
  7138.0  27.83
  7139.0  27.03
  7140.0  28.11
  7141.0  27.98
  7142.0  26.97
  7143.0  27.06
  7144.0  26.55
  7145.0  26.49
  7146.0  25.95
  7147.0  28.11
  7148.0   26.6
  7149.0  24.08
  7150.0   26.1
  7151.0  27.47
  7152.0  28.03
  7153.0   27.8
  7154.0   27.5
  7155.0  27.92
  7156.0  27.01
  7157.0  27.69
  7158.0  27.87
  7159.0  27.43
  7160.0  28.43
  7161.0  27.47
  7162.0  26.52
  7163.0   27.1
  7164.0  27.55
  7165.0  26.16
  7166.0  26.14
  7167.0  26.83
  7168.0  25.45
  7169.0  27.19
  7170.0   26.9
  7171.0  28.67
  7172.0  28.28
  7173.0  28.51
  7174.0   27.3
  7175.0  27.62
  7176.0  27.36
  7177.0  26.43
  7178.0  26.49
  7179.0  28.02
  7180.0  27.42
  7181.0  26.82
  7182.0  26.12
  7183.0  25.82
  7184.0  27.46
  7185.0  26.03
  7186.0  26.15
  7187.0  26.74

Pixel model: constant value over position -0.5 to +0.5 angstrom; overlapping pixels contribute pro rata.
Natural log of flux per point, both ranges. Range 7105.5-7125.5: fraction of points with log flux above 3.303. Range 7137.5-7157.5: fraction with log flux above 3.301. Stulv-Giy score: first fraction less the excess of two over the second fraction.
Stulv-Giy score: -0.95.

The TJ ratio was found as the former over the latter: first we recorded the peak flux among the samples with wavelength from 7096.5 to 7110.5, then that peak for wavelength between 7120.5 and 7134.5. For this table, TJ 1.03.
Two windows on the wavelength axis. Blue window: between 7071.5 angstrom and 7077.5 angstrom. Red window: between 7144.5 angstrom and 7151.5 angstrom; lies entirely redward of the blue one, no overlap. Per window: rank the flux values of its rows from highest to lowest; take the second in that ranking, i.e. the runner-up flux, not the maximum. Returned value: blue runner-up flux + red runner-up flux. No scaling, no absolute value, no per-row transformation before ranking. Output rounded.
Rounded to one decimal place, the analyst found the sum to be 55.3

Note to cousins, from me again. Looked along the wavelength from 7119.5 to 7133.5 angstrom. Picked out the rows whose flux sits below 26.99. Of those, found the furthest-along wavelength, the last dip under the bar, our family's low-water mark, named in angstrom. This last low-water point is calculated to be 7133.0 angstrom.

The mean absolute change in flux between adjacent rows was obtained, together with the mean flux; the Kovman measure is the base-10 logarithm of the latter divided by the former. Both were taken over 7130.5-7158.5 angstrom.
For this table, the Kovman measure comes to 1.58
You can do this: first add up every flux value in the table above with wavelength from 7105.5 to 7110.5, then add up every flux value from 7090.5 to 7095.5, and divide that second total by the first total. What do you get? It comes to 0.98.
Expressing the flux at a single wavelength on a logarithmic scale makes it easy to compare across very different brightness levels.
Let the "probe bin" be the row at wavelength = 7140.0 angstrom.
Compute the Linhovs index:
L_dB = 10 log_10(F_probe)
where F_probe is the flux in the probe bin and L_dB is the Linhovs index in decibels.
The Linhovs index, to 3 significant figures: 14.5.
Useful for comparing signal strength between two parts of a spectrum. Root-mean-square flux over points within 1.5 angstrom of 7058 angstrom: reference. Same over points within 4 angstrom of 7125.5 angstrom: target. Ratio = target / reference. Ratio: 0.974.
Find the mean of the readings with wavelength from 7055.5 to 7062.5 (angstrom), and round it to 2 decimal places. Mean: 27.49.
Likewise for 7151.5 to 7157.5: 27.66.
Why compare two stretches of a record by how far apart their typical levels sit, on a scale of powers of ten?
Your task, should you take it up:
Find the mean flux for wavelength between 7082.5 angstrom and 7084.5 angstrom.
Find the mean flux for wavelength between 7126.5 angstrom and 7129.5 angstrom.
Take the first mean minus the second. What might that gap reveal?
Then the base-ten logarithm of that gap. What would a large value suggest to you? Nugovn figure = -0.26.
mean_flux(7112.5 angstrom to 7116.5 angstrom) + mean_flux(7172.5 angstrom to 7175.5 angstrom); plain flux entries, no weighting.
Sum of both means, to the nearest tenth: 55.6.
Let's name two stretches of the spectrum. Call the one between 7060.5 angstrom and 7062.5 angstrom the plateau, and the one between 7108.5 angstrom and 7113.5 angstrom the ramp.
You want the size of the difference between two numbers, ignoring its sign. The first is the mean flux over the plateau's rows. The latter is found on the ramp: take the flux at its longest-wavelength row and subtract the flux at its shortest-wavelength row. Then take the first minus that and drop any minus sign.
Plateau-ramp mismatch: 28.3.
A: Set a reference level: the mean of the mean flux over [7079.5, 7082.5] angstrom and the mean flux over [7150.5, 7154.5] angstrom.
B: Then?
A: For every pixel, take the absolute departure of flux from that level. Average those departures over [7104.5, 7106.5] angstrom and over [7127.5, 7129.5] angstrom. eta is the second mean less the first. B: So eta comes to -0.4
